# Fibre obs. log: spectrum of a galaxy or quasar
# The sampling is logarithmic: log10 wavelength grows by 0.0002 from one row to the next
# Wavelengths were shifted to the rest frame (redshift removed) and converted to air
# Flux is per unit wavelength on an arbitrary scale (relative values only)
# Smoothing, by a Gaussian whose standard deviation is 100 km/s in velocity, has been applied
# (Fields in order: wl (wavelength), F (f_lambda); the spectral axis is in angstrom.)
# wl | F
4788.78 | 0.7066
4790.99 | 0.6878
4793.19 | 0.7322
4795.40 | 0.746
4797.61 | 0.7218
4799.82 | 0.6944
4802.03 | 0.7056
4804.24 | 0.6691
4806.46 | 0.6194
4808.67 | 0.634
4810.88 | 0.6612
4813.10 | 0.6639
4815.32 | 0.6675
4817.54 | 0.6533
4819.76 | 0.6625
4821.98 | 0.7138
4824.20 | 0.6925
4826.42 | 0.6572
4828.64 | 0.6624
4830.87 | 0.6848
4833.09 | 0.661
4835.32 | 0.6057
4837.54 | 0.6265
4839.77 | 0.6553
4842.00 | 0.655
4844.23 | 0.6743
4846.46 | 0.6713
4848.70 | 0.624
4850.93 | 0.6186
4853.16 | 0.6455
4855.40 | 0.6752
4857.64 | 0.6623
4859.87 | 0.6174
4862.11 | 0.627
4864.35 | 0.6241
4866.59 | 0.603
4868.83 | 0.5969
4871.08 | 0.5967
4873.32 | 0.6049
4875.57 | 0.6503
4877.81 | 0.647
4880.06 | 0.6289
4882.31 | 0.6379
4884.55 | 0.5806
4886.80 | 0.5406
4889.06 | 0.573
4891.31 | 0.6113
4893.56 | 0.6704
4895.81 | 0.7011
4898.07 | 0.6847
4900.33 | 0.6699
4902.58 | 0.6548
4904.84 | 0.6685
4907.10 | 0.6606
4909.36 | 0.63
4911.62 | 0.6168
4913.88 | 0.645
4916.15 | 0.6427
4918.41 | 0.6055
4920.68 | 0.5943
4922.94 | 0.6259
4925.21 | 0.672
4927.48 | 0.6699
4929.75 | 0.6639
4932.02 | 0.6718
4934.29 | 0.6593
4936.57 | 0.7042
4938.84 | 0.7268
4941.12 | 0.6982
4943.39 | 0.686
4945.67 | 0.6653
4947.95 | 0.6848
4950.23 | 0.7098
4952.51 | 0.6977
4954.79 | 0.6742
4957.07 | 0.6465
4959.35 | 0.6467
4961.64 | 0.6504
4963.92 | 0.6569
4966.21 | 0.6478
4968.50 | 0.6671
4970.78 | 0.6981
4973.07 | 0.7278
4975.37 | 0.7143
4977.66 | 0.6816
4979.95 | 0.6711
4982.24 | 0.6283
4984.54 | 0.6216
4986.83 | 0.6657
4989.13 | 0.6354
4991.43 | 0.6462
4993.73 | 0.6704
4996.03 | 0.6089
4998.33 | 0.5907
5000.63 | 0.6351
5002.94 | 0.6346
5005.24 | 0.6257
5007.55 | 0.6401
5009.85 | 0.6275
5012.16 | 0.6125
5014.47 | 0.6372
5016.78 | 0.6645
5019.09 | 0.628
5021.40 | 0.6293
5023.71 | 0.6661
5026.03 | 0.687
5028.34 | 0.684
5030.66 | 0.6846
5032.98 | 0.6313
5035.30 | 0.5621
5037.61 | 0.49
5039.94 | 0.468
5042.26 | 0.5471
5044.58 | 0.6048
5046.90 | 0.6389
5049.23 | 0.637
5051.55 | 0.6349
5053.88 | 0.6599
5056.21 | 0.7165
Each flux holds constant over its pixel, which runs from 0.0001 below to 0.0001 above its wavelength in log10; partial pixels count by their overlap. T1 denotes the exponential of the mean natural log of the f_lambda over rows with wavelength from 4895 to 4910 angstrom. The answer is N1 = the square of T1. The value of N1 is 0.44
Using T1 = 0.667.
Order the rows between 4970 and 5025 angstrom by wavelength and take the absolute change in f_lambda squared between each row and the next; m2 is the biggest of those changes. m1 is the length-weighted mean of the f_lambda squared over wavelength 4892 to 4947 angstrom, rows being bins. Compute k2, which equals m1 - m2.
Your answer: 0.360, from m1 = 0.439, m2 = 0.0787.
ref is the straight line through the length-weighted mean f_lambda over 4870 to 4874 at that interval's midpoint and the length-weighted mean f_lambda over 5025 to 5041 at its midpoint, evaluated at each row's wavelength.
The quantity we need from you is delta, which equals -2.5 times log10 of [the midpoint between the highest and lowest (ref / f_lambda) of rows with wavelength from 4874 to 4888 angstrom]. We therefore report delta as -0.019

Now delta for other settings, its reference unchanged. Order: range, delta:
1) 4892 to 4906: 0.130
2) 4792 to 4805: 0.174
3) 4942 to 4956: 0.145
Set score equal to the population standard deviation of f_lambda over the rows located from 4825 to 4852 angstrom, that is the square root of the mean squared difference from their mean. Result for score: 0.024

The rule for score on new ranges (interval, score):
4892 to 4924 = 0.030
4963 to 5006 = 0.034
